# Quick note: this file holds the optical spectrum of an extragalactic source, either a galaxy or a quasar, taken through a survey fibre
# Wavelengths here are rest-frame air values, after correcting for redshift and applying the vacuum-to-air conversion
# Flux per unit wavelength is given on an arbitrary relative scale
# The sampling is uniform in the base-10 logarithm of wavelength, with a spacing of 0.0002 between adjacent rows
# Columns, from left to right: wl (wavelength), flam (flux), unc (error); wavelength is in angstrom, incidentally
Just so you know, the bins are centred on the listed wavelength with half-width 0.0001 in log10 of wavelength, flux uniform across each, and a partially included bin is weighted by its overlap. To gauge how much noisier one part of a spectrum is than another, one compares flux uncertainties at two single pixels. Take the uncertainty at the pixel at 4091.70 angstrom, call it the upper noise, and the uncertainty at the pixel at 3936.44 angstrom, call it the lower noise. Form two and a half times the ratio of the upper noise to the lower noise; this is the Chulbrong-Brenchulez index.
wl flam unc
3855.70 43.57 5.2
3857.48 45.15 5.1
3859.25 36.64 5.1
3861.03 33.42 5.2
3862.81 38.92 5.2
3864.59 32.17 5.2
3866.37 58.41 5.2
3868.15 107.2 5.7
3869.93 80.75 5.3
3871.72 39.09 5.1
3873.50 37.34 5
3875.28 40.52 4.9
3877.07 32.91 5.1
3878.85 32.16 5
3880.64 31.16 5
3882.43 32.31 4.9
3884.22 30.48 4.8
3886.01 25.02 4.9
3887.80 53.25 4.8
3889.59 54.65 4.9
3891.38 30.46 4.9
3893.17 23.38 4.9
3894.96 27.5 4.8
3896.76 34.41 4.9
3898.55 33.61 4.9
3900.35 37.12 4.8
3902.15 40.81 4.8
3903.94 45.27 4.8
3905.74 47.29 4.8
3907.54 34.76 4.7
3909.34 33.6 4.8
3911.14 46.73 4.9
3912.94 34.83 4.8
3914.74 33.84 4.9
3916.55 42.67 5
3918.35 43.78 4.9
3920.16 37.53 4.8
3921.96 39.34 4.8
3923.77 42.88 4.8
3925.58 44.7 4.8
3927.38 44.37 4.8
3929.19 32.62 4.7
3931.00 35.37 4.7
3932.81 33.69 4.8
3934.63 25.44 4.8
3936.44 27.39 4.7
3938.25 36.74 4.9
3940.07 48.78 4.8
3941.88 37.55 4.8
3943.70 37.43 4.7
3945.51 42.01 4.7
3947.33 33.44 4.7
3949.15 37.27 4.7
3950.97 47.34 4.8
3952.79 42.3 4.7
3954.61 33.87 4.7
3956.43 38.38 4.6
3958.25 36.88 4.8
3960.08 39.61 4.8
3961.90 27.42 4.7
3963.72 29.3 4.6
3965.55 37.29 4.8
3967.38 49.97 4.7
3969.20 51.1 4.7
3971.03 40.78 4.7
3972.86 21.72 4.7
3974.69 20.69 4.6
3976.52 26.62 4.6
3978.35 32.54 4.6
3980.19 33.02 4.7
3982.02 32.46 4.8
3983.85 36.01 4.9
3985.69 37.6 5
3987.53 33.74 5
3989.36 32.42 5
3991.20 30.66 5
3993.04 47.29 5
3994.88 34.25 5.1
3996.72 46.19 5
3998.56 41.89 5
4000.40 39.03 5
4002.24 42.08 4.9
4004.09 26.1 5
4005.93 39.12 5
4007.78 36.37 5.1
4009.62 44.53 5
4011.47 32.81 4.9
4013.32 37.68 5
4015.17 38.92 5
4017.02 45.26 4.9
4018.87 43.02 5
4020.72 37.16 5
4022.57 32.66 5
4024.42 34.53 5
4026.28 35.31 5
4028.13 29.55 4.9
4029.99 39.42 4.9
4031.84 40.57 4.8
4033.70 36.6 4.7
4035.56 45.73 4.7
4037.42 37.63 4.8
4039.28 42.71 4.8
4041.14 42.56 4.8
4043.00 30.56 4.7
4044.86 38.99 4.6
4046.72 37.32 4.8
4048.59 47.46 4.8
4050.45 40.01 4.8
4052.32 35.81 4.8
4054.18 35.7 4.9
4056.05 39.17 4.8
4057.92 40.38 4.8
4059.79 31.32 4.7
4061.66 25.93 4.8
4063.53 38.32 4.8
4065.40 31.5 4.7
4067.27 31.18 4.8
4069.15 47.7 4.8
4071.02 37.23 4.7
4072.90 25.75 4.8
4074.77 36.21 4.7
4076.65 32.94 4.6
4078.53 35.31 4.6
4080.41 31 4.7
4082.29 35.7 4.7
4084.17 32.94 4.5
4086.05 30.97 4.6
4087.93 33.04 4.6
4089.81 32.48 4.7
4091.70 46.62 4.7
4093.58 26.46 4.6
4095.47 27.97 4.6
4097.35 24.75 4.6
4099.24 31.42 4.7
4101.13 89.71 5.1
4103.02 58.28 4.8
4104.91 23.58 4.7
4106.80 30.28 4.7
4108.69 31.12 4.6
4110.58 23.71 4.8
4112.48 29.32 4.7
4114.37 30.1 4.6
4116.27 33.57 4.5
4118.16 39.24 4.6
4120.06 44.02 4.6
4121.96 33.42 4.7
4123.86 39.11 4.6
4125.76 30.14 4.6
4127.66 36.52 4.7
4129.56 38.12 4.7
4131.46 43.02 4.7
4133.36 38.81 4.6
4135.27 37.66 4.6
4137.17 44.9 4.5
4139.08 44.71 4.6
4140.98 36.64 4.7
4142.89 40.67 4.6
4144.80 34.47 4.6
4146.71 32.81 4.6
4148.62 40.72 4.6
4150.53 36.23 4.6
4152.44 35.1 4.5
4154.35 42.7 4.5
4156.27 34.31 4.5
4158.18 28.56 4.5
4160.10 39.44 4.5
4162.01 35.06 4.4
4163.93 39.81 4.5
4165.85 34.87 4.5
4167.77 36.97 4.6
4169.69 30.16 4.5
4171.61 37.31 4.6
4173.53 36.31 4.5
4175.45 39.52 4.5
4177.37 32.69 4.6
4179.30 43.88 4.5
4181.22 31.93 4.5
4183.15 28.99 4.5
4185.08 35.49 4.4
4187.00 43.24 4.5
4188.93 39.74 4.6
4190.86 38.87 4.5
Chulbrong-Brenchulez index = 2.50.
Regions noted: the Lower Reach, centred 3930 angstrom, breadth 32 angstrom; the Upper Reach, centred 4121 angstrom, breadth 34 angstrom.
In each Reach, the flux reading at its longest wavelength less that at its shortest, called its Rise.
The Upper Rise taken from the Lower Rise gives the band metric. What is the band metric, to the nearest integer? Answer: -13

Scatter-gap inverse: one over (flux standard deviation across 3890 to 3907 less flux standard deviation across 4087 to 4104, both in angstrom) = -0.1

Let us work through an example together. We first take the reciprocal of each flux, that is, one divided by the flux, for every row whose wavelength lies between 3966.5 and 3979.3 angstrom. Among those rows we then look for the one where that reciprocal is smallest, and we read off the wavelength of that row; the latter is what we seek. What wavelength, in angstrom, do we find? 3969.20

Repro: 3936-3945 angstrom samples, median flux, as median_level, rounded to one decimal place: 37.4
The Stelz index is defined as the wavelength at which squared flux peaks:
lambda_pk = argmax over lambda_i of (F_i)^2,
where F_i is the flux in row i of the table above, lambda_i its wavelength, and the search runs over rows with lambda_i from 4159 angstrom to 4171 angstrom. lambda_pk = 4163.93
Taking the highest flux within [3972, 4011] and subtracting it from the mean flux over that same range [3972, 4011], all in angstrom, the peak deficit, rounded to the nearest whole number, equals -12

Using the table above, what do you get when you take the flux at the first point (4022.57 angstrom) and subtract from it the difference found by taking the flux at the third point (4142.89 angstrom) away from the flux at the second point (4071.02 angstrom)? 36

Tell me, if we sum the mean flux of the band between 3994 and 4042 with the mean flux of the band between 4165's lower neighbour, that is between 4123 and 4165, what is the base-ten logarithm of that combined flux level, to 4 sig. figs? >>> 1.882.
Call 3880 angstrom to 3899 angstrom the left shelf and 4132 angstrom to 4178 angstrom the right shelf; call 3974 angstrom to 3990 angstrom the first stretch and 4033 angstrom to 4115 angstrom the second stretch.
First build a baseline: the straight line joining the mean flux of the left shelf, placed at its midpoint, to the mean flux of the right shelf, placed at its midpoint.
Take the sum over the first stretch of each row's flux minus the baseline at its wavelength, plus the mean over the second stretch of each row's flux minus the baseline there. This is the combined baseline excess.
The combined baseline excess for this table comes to -32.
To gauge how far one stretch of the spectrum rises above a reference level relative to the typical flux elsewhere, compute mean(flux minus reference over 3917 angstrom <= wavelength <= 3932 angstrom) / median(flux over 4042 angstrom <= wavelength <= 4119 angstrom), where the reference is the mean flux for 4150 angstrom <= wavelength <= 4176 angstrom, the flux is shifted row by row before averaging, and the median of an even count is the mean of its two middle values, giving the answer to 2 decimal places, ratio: 0.12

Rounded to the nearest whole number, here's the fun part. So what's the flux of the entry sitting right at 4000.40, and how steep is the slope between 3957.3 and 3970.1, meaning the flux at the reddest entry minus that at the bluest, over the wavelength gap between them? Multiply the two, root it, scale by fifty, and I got 356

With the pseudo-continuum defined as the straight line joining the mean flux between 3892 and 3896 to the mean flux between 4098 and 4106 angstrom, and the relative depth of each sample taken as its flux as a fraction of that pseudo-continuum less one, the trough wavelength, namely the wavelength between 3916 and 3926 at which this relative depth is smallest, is 3920.16 angstrom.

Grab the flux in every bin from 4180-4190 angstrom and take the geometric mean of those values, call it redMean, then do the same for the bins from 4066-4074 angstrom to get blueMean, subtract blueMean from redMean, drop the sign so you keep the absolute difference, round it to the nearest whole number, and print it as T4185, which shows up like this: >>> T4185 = 1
